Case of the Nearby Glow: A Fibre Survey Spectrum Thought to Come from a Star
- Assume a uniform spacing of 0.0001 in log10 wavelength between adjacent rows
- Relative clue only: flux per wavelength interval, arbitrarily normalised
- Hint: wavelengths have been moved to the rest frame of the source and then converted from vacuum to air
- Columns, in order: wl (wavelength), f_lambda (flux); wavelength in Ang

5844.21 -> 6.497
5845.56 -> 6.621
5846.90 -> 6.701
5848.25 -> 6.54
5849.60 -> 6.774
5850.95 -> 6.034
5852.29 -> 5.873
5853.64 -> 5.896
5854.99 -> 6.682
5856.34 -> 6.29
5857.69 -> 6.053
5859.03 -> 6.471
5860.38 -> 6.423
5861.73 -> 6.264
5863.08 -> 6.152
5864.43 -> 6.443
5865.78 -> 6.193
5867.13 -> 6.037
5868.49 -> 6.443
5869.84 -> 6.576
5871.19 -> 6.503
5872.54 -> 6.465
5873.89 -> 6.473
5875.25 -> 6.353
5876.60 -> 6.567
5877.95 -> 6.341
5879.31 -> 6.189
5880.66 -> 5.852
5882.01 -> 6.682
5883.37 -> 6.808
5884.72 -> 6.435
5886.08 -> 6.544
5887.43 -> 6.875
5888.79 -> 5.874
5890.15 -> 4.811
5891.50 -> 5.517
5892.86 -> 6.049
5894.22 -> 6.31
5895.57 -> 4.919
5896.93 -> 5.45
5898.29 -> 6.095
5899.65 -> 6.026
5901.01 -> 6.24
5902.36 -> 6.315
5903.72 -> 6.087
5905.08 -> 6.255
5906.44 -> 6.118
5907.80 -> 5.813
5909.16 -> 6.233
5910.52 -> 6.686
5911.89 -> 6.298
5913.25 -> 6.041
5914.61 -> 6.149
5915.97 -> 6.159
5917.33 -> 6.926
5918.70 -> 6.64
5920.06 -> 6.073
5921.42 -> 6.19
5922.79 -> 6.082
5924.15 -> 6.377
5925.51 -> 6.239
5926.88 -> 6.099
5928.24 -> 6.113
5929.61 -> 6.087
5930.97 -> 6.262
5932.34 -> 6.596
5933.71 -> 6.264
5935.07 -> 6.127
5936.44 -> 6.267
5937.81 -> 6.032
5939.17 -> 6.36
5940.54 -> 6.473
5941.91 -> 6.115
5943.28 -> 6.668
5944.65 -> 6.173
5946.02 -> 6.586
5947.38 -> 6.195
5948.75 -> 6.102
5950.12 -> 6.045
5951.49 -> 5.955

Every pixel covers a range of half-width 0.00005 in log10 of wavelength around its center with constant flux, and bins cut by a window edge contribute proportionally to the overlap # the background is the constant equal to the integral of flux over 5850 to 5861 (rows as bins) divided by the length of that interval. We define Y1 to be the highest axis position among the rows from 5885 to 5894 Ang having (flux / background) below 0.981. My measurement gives 5892.86 Ang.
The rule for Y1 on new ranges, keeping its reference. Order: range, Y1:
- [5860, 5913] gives 5907.80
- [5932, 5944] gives 5937.81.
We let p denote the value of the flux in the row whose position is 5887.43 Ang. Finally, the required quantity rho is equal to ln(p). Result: 1.93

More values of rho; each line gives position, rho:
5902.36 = 1.84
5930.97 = 1.83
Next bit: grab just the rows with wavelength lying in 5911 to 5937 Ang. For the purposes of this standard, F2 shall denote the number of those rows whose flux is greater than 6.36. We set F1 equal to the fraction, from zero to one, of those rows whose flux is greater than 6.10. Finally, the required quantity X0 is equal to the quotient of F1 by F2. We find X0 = 0.184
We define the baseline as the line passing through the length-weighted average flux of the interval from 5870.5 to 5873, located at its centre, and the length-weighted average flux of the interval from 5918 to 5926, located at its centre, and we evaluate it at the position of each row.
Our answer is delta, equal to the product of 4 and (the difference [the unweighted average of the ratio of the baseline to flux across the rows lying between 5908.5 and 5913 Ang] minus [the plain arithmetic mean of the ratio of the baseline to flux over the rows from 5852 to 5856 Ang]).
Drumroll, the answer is -0.34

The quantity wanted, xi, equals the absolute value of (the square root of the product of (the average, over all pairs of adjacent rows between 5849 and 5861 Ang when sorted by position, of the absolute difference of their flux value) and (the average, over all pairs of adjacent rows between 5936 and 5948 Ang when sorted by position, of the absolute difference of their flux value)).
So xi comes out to 0.36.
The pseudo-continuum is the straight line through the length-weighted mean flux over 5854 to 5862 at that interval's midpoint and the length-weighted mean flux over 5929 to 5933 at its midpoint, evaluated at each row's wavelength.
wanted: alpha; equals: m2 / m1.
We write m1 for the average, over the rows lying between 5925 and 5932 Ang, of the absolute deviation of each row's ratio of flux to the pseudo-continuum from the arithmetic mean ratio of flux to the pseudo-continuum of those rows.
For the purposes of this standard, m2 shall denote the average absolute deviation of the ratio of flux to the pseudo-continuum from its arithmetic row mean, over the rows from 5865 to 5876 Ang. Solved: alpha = 1.9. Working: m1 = 0.011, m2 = 0.022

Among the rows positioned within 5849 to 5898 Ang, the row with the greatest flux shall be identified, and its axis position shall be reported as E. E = 5887.43 Ang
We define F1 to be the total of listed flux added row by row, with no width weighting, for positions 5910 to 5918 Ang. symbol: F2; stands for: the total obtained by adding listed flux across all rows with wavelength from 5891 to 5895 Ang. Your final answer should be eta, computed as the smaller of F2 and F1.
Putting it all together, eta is 18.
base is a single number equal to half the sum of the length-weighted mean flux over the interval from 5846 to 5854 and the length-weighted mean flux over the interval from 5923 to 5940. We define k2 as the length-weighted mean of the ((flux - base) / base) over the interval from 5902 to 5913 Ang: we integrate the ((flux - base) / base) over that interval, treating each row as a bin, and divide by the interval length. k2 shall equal -0.011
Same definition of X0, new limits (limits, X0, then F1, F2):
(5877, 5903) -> 0.105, 0.53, 5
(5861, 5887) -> 0.081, 0.89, 11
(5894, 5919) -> 0.211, 0.63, 3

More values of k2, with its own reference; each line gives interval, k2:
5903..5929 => -0.007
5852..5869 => -0.004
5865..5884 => 0.017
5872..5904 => -0.023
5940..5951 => 0.001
